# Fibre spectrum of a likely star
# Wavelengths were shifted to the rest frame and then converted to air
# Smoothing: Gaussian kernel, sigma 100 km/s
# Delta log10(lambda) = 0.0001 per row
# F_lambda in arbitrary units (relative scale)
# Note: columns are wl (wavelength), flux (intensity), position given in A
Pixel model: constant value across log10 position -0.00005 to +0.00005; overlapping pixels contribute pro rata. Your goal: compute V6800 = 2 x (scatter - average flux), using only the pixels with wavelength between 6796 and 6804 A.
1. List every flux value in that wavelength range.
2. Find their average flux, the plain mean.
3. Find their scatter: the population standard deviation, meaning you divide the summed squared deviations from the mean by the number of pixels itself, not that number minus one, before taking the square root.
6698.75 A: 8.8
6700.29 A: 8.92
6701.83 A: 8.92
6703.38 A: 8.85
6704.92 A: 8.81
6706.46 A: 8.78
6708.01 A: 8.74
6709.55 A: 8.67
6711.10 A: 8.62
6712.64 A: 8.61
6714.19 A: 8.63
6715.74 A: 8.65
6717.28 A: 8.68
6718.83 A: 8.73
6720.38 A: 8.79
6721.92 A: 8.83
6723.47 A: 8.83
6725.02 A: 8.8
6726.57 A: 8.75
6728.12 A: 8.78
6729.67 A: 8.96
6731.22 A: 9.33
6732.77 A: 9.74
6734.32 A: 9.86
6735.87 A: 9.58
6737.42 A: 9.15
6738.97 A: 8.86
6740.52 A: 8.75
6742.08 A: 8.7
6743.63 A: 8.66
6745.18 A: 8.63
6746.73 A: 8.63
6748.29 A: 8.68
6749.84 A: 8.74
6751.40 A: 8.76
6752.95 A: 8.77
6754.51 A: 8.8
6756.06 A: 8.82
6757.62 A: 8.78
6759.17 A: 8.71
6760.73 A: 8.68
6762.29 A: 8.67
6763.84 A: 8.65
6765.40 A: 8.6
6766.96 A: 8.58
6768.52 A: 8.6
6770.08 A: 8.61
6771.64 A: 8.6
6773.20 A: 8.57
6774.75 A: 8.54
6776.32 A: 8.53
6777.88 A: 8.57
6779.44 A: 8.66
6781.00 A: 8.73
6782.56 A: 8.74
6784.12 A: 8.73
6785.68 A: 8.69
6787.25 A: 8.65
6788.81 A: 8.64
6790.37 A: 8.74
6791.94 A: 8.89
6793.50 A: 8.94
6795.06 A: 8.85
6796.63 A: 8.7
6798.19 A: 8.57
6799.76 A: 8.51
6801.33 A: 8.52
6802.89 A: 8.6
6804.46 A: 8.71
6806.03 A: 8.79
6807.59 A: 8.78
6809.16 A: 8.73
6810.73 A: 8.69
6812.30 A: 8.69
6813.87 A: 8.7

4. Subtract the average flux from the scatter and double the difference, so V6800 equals -17.0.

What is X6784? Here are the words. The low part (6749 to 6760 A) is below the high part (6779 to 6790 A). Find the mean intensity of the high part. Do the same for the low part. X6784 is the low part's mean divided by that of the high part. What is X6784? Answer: 1.01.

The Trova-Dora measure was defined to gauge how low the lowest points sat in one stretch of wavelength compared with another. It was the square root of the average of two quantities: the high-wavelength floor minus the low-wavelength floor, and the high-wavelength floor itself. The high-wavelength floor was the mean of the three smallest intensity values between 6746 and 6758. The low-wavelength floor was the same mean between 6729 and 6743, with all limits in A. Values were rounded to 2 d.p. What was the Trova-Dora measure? 2.07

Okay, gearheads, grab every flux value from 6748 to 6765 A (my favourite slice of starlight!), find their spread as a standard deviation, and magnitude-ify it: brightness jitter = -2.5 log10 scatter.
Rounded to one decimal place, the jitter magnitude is 3.1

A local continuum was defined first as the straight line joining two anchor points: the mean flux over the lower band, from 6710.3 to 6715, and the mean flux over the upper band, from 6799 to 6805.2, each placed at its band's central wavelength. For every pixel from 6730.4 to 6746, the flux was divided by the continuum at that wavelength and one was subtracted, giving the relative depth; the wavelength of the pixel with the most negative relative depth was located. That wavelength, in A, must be 6745.18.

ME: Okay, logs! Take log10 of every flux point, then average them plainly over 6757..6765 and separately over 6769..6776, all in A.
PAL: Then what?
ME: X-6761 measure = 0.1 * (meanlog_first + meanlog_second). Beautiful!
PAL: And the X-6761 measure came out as 0.187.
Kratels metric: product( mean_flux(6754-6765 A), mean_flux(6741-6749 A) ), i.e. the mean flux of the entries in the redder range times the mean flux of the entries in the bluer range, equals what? 75.6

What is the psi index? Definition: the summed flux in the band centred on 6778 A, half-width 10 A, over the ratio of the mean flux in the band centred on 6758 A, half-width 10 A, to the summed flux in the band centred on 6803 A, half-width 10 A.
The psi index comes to 1457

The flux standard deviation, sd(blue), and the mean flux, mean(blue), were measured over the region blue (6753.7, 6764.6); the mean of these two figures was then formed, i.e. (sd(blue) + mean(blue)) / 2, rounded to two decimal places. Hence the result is 4.40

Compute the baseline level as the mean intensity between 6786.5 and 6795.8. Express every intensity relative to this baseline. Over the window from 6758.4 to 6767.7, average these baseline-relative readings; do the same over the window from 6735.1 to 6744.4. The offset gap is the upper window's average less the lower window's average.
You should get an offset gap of -0.30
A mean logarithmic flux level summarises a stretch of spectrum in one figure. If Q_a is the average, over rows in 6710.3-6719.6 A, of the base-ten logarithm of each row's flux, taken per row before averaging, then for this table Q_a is 0.937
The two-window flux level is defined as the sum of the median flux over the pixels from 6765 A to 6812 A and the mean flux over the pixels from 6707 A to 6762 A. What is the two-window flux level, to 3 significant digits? 17.5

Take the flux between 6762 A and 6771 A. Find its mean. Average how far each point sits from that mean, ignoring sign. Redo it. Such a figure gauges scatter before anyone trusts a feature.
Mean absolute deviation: 0.028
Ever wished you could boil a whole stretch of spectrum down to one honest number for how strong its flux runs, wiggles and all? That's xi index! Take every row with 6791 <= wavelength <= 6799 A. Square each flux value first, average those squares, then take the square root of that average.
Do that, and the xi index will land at 8.79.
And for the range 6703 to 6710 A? 8.77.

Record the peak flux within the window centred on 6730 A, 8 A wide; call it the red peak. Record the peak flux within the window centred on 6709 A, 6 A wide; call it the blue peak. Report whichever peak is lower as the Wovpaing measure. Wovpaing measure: 8.8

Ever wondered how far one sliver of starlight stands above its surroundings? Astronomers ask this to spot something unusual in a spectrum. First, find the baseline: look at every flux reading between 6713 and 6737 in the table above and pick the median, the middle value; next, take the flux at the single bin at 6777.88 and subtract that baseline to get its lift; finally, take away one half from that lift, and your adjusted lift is -0.73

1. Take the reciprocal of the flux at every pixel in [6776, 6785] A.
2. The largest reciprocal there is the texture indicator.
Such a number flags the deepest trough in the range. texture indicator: 0.117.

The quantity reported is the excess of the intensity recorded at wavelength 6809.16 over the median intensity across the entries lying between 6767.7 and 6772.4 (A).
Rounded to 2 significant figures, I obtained 0.13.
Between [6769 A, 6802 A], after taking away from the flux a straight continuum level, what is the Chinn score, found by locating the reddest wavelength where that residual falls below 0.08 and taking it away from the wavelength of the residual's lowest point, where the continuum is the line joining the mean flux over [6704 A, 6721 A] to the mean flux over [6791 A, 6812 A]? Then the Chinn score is -1.6 A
